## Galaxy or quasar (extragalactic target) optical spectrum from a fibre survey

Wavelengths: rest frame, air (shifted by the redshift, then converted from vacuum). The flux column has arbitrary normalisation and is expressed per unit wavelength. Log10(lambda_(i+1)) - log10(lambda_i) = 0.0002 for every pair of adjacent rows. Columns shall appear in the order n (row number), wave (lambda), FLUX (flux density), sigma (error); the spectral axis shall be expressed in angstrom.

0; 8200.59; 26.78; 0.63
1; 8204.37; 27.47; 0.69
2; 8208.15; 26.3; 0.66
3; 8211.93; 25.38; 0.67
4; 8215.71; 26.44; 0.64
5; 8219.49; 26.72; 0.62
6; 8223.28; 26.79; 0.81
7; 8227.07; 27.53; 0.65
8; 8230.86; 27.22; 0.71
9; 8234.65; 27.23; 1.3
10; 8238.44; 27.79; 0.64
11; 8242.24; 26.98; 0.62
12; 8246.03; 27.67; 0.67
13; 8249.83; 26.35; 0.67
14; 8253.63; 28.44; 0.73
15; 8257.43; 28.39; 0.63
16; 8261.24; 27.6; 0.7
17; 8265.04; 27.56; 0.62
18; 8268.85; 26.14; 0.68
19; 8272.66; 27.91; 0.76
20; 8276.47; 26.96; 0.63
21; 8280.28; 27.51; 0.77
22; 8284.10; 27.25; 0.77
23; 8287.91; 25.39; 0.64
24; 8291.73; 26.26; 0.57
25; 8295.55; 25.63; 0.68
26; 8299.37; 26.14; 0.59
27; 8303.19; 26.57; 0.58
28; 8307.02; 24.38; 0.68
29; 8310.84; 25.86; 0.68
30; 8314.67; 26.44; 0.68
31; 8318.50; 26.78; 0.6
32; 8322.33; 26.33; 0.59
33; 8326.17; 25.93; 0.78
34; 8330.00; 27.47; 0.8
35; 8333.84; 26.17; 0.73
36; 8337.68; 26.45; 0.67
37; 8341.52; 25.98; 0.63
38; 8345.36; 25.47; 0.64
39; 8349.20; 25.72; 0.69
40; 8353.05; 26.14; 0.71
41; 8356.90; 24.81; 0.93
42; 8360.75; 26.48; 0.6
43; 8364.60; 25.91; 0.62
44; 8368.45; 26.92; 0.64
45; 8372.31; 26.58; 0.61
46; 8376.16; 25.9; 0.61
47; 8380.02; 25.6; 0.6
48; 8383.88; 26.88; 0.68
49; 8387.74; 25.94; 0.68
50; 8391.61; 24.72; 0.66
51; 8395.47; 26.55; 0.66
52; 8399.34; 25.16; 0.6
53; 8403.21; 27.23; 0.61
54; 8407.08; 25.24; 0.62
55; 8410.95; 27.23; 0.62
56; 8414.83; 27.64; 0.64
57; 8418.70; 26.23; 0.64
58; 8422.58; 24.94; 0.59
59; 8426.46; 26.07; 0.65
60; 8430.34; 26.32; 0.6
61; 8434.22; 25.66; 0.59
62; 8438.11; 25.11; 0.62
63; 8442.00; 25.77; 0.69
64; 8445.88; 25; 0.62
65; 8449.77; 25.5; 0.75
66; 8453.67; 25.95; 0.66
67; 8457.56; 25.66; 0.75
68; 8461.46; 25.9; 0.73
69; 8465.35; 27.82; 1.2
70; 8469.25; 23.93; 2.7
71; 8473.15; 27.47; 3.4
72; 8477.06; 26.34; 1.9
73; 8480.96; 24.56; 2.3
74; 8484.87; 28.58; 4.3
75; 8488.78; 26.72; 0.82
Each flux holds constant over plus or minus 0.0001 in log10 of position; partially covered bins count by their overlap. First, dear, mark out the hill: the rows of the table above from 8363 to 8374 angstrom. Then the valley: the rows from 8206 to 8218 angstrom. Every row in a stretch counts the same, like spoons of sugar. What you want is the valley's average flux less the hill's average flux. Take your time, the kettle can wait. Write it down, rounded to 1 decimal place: -0.4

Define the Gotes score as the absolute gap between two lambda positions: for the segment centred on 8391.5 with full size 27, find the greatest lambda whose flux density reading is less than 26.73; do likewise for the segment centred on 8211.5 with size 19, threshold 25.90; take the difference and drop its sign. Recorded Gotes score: 187.4 angstrom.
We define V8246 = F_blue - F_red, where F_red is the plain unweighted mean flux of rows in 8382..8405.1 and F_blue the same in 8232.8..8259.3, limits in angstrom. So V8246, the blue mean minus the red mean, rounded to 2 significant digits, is 1.5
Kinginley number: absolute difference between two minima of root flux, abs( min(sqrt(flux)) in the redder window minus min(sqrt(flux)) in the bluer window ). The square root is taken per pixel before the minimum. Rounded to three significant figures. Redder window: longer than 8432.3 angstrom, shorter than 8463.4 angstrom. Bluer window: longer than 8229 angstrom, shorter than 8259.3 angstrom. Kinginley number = 0.133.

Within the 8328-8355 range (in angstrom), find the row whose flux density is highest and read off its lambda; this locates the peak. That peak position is 8330.00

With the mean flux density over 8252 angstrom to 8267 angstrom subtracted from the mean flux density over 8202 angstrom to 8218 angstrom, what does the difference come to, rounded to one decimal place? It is -1.6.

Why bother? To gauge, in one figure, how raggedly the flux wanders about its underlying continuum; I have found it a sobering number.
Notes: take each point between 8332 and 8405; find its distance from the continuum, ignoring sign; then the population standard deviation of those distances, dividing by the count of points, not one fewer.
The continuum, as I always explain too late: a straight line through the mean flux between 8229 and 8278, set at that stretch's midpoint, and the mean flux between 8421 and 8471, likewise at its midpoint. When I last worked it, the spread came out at 0.42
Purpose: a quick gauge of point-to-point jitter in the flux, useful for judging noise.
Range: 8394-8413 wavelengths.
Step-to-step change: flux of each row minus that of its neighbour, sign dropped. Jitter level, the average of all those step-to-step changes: 1.9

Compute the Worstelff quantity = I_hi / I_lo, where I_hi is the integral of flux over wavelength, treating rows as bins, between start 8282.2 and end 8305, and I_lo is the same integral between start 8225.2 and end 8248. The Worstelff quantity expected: 0.96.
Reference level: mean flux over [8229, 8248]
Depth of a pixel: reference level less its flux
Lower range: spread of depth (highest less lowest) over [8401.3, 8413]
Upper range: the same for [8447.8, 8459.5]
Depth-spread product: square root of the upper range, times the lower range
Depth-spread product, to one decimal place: 1.3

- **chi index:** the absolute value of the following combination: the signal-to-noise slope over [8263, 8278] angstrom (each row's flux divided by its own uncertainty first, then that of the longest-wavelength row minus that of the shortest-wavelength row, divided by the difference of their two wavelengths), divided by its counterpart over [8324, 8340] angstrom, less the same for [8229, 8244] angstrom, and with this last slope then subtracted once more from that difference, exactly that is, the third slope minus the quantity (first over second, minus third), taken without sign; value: 1.2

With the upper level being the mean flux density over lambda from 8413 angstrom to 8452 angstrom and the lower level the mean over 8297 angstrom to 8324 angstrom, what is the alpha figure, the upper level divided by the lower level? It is 0.991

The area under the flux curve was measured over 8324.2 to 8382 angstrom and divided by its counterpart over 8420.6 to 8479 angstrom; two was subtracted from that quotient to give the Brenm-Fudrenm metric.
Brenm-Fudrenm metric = -1.00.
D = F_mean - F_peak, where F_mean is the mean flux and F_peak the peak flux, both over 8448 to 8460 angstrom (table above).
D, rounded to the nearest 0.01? -0.25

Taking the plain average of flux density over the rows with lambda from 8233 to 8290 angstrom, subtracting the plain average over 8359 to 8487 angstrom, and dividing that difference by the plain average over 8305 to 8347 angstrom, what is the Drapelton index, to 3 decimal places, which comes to 0.046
